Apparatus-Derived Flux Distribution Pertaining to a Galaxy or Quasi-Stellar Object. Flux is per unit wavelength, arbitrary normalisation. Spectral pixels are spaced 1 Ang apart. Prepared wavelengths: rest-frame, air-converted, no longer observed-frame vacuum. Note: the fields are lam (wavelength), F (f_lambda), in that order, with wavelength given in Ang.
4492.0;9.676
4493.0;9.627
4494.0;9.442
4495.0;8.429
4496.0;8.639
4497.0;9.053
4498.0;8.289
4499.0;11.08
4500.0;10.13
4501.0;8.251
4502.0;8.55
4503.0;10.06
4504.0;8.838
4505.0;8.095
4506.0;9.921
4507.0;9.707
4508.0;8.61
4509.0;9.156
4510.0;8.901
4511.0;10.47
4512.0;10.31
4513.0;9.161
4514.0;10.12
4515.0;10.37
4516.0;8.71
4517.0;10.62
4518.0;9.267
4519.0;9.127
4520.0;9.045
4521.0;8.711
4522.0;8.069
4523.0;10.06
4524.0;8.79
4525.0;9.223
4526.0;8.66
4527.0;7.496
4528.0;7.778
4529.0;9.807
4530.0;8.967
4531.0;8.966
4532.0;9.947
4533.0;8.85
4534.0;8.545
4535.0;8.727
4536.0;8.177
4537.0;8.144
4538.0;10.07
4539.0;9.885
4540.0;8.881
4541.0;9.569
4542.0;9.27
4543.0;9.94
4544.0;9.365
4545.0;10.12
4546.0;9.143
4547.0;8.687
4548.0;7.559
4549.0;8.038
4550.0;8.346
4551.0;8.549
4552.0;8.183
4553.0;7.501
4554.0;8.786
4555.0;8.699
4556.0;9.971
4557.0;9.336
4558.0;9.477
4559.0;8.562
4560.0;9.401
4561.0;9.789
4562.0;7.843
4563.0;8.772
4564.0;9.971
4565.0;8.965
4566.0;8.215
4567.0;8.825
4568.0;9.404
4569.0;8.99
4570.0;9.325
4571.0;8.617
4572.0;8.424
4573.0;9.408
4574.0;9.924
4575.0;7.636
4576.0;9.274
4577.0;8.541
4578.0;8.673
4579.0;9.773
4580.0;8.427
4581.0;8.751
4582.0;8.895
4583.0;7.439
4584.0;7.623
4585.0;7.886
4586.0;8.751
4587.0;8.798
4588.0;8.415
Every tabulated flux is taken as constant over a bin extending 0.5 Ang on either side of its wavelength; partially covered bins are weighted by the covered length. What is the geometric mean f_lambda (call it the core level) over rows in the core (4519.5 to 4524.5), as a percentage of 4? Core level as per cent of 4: 223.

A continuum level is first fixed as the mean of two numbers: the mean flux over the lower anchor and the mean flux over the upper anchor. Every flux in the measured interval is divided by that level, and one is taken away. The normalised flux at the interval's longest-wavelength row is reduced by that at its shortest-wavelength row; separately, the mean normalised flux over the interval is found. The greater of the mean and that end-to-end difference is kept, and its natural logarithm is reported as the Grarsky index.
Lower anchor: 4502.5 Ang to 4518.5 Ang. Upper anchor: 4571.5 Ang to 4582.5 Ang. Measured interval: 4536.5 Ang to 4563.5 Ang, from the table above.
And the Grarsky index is -2.68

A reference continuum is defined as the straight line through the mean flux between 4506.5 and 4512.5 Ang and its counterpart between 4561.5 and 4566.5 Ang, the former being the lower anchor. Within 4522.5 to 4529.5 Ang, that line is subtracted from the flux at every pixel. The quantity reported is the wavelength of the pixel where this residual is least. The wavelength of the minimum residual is 4527.0 Ang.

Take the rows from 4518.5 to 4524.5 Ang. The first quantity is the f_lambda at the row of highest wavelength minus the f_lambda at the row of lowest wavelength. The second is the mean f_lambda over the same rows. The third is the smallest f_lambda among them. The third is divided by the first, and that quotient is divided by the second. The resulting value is -2.7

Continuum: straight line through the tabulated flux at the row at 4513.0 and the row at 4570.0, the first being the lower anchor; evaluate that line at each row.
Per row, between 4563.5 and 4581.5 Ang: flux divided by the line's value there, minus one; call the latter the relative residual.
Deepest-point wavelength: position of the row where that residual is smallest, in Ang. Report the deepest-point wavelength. 4575.0 Ang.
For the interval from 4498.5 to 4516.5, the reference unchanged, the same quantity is 4505.0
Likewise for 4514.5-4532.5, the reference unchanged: 4527.0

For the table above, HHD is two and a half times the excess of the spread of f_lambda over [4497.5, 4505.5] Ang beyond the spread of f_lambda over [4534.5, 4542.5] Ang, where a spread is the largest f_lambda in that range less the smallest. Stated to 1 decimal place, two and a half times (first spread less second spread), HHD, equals 2.6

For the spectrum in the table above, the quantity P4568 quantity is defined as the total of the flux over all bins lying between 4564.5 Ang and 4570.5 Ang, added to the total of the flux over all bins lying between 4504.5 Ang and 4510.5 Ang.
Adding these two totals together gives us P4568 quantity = 108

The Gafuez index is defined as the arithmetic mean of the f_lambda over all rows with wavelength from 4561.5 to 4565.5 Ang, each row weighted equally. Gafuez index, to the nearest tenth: 8.9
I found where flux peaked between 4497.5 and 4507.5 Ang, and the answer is 4499.0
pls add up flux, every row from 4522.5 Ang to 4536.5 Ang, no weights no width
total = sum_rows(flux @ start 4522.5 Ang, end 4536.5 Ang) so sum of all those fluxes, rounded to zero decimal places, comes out 124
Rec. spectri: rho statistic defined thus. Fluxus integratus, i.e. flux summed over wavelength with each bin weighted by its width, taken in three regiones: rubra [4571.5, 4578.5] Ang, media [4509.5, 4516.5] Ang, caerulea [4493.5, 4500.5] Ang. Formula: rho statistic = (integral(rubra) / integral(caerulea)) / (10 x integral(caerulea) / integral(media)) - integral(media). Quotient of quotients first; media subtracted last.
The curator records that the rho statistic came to -67.9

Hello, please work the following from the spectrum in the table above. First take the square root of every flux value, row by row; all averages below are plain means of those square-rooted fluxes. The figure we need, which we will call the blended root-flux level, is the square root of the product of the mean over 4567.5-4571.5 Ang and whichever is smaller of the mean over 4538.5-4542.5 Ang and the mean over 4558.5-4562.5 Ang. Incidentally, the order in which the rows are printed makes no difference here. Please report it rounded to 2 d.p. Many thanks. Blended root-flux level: 3.00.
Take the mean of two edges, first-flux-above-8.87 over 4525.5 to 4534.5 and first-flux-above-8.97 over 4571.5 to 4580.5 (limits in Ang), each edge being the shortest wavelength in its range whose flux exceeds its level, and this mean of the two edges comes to 4551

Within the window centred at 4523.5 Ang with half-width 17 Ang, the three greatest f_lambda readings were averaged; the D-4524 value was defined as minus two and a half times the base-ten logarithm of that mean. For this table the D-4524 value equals -2.55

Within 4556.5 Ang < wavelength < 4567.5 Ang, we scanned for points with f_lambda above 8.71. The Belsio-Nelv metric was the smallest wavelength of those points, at 4557.0 Ang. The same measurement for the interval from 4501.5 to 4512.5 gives 4503.0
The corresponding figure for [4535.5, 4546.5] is 4538.0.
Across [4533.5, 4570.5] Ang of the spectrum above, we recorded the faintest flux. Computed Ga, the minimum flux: 7.501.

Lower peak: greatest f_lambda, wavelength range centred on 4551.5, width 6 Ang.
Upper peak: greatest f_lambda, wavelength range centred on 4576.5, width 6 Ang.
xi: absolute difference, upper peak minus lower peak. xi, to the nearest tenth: 1.1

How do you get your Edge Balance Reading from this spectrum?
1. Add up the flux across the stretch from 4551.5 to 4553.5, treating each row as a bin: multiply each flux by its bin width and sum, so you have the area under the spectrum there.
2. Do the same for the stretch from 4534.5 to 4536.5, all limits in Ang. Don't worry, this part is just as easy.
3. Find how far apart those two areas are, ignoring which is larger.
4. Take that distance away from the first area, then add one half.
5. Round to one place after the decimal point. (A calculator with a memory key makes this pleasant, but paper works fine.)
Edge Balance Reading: 15.0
